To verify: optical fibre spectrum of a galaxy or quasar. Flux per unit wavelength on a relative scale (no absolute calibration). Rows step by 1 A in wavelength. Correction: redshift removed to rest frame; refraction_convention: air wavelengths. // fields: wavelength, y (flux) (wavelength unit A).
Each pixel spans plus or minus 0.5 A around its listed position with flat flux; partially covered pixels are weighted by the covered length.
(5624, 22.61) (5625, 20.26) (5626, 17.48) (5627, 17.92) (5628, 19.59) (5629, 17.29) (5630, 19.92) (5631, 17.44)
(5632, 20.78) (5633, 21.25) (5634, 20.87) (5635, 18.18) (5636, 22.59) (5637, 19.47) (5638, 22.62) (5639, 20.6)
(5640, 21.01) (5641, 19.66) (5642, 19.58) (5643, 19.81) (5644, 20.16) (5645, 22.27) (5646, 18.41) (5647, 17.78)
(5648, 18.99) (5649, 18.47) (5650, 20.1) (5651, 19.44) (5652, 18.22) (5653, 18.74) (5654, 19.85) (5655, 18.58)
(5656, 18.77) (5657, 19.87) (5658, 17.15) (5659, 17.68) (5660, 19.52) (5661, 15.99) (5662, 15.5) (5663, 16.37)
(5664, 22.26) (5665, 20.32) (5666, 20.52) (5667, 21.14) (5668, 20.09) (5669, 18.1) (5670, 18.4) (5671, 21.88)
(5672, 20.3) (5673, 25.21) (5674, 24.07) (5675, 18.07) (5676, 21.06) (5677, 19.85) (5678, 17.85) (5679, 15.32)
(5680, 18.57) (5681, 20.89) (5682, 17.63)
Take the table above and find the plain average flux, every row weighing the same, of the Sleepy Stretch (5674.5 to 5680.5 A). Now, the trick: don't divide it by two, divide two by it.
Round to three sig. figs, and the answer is 0.108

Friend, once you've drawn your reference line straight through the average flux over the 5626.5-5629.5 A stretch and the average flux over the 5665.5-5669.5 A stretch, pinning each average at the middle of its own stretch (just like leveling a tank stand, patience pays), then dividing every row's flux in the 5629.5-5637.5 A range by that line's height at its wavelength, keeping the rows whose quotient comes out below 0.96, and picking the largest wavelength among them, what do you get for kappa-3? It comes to 5631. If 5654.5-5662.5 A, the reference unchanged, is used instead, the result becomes 5662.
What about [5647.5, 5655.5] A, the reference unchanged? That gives 5655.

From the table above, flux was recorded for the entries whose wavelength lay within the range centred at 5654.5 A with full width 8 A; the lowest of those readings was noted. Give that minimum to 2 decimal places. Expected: 17.15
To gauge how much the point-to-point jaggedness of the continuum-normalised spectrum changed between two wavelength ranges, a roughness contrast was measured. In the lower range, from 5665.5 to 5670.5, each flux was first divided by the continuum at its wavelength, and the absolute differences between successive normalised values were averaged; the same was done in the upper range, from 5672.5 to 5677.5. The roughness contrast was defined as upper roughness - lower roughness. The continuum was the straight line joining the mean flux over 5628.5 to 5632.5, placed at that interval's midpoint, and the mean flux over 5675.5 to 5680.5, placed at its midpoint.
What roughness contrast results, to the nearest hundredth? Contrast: 0.10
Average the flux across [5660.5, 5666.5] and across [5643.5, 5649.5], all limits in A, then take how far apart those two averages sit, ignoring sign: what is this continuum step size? 0.85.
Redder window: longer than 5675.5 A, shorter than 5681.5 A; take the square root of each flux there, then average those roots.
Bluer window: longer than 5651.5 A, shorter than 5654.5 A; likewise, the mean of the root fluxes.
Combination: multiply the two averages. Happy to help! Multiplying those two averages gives 18.9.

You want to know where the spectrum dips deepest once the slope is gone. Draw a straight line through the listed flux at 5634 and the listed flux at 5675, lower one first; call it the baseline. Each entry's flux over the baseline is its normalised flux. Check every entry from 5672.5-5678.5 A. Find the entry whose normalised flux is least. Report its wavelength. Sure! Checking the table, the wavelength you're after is 5678 A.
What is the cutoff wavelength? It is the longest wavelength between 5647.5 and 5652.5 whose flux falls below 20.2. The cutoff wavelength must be 5652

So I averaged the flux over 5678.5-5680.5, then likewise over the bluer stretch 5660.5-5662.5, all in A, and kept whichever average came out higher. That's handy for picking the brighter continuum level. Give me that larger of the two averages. 16.9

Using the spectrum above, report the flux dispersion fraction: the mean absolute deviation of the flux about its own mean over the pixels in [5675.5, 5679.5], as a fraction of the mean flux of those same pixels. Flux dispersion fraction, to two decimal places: 0.10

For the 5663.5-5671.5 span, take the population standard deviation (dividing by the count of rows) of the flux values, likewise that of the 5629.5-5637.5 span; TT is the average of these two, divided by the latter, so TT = 0.9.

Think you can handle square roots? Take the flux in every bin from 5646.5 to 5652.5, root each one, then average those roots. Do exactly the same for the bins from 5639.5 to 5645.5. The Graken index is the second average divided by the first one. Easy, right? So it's 1.04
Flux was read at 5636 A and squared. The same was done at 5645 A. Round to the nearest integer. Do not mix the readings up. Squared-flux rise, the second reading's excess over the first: -14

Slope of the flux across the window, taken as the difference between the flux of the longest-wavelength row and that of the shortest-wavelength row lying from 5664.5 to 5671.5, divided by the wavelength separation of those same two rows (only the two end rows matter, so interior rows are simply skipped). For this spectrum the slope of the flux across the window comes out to 0.3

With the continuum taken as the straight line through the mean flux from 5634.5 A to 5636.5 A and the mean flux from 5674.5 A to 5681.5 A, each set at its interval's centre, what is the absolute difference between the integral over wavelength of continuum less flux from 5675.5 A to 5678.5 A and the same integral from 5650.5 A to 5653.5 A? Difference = 5.2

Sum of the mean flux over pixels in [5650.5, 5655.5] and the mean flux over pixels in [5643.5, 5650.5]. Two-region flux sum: 38.4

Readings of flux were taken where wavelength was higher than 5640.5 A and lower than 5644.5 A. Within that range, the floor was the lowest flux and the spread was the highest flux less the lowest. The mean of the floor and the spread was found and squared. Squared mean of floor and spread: 102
